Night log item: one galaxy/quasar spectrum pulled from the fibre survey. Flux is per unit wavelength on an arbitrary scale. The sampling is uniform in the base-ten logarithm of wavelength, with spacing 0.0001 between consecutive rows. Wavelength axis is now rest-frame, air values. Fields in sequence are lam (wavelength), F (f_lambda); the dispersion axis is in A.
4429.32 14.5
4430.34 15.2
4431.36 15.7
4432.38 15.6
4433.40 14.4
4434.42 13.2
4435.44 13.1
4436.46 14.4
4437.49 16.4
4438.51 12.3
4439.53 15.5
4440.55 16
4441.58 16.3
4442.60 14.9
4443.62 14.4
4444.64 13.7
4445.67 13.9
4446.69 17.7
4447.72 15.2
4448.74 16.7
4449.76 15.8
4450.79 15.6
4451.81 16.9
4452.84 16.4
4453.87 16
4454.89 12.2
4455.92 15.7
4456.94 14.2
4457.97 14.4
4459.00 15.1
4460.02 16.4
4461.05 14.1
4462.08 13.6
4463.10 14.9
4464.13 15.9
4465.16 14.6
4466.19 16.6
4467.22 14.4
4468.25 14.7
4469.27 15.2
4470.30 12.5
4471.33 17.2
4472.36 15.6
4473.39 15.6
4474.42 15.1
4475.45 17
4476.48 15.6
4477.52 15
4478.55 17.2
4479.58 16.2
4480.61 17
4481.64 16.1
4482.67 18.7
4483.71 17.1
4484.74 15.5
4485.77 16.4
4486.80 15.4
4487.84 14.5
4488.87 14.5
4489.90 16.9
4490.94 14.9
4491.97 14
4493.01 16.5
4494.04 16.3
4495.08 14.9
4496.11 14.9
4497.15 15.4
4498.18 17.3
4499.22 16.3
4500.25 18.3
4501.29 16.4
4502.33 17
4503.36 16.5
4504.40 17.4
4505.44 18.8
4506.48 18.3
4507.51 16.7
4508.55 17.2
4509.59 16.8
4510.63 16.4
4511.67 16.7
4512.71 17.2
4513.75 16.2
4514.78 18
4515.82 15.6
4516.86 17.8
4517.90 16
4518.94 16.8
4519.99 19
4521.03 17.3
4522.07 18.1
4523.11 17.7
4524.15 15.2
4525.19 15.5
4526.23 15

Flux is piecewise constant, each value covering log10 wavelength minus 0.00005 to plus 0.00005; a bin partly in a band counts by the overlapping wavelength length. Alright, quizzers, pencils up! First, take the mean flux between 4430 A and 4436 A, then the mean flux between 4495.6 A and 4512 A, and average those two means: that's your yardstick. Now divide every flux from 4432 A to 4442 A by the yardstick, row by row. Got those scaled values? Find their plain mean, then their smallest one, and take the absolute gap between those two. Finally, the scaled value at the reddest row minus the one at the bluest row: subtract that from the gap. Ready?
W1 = 0.11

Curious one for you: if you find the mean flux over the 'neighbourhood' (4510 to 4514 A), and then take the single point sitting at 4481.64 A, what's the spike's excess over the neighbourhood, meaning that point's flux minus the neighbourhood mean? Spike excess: -1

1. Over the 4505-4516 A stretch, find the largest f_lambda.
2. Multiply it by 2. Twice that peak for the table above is 38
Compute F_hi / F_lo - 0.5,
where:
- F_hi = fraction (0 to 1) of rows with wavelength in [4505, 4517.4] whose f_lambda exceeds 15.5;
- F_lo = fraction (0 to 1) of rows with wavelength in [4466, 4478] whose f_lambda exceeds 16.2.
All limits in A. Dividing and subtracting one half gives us 3.5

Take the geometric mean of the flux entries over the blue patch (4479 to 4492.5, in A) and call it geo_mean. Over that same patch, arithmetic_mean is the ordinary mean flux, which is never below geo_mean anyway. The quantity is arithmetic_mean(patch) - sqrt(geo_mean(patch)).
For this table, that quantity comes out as 12.0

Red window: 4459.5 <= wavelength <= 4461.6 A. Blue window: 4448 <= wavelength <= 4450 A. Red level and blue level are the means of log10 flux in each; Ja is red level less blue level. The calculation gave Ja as -0.03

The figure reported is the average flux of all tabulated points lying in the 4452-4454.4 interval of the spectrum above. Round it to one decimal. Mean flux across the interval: 16.2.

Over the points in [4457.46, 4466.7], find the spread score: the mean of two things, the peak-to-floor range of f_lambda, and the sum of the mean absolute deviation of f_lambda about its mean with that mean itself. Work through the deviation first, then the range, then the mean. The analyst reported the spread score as 9.4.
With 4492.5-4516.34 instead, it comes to 10.7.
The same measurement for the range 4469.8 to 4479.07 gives 10.7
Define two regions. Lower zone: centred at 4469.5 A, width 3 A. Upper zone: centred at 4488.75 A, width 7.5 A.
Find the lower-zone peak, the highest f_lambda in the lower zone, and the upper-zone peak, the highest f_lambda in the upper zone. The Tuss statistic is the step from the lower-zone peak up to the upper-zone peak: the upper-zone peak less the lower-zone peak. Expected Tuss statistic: 1.7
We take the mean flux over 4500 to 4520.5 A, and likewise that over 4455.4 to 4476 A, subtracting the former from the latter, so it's -2.0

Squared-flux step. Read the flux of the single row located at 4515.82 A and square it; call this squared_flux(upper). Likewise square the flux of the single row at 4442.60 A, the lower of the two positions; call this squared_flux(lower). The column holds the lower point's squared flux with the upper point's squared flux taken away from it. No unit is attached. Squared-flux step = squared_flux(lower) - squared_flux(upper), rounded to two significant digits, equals -21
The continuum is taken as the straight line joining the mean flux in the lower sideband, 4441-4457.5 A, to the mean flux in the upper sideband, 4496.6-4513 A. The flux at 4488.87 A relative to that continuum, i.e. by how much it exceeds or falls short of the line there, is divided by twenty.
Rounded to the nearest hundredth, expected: -0.10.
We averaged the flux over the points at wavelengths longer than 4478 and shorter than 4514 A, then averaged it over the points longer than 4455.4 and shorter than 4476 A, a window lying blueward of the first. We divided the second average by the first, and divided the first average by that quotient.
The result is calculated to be 17.9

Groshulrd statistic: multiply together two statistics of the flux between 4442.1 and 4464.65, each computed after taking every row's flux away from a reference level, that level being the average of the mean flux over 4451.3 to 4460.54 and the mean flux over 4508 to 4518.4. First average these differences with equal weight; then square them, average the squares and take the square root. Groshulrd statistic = 1.3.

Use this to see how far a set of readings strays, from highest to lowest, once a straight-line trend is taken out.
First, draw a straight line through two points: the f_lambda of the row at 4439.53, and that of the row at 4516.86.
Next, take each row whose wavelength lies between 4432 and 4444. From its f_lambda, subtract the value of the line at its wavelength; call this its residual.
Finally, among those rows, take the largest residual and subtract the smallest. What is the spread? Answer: 4.1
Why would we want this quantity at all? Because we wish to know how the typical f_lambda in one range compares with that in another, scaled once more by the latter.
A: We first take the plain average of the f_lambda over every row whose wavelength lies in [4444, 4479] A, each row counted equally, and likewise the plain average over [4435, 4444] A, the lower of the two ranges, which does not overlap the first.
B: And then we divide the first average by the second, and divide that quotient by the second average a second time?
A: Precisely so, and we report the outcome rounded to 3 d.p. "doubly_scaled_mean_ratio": 0.070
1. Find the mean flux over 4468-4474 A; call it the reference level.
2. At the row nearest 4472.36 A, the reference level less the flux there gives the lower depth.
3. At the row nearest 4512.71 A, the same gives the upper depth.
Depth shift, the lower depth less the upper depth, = 1.60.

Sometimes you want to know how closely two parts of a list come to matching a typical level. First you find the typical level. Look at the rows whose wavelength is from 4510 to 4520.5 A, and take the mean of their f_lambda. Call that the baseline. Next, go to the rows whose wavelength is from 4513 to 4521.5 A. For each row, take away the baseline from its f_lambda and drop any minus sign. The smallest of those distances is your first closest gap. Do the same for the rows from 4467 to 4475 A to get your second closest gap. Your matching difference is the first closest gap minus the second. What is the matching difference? -0.1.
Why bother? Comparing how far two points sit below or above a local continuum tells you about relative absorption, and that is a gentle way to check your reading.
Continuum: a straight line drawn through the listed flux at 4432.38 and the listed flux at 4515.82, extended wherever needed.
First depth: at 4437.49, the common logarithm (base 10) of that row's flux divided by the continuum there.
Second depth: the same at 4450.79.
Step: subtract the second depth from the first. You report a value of 0.02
